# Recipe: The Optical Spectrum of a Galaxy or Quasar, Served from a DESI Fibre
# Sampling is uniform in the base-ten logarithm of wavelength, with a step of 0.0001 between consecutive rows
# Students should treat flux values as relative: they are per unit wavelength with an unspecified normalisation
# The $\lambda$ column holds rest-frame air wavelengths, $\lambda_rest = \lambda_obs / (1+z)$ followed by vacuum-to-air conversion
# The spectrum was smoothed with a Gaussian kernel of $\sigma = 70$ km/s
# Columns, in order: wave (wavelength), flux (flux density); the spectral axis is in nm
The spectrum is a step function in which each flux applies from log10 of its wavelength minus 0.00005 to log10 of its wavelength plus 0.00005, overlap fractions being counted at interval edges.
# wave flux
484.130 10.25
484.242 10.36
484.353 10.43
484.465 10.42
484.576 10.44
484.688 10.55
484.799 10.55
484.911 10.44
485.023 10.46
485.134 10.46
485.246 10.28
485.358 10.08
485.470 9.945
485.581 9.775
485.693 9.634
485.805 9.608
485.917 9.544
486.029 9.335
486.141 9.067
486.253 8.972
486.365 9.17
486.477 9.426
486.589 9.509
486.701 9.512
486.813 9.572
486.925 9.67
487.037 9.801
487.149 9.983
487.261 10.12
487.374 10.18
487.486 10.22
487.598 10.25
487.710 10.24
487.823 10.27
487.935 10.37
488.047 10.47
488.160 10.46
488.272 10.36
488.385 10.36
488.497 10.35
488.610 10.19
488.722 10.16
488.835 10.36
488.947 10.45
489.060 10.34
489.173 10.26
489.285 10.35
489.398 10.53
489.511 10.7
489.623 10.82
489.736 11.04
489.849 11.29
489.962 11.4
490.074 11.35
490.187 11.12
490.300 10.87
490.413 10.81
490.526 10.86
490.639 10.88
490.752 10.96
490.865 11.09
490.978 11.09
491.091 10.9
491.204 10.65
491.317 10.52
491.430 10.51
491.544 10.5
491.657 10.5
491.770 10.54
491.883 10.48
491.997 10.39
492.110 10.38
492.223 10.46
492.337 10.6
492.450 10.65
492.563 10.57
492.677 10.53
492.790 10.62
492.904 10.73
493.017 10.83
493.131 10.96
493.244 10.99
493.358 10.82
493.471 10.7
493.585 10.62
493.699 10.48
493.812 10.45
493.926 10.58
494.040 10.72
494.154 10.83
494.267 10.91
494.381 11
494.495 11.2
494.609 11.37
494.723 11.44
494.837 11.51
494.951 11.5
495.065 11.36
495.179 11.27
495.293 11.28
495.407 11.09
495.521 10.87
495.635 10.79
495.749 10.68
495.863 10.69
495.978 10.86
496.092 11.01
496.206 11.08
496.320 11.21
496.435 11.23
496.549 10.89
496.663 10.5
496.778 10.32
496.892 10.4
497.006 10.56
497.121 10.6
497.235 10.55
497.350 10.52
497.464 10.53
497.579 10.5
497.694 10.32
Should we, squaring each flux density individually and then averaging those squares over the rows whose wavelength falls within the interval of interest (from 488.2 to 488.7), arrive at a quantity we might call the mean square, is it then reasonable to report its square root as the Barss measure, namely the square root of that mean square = 10.3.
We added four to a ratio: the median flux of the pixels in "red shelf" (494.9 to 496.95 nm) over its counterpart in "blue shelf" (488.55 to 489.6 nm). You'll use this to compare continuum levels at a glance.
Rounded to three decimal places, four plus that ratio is 5.058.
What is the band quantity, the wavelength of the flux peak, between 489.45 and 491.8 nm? 489.962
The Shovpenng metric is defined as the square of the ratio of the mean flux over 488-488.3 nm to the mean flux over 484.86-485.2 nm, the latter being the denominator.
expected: 1.00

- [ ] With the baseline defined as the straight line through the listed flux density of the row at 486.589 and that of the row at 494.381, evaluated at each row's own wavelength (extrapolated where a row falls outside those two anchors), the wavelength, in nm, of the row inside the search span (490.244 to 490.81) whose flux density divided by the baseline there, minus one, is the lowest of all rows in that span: 490.413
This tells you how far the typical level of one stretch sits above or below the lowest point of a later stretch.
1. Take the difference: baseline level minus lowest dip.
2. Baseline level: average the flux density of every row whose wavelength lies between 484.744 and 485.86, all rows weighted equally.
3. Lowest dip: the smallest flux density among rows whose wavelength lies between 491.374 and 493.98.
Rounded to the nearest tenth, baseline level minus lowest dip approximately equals -0.3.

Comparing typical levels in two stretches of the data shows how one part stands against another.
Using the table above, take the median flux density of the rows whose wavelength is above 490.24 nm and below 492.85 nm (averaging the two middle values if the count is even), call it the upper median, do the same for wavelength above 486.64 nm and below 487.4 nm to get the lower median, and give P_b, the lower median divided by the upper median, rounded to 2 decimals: 0.92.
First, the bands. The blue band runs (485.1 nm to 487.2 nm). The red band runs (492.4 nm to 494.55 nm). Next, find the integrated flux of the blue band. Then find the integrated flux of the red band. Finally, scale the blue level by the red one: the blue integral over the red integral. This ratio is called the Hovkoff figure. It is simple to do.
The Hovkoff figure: 0.88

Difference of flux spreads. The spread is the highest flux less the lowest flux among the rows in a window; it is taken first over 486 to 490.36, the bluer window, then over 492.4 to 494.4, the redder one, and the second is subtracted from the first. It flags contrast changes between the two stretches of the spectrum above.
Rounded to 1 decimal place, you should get 1.9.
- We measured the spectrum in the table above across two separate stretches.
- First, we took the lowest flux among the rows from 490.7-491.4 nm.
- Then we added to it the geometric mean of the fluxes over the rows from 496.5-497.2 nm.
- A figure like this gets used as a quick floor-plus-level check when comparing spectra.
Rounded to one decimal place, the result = 21.1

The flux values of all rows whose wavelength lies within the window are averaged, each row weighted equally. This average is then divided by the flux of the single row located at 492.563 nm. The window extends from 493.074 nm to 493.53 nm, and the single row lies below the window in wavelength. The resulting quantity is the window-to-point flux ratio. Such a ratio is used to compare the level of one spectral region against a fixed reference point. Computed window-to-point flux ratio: 1.03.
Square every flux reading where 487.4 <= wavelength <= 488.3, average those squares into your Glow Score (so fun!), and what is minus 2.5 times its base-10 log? -5.07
